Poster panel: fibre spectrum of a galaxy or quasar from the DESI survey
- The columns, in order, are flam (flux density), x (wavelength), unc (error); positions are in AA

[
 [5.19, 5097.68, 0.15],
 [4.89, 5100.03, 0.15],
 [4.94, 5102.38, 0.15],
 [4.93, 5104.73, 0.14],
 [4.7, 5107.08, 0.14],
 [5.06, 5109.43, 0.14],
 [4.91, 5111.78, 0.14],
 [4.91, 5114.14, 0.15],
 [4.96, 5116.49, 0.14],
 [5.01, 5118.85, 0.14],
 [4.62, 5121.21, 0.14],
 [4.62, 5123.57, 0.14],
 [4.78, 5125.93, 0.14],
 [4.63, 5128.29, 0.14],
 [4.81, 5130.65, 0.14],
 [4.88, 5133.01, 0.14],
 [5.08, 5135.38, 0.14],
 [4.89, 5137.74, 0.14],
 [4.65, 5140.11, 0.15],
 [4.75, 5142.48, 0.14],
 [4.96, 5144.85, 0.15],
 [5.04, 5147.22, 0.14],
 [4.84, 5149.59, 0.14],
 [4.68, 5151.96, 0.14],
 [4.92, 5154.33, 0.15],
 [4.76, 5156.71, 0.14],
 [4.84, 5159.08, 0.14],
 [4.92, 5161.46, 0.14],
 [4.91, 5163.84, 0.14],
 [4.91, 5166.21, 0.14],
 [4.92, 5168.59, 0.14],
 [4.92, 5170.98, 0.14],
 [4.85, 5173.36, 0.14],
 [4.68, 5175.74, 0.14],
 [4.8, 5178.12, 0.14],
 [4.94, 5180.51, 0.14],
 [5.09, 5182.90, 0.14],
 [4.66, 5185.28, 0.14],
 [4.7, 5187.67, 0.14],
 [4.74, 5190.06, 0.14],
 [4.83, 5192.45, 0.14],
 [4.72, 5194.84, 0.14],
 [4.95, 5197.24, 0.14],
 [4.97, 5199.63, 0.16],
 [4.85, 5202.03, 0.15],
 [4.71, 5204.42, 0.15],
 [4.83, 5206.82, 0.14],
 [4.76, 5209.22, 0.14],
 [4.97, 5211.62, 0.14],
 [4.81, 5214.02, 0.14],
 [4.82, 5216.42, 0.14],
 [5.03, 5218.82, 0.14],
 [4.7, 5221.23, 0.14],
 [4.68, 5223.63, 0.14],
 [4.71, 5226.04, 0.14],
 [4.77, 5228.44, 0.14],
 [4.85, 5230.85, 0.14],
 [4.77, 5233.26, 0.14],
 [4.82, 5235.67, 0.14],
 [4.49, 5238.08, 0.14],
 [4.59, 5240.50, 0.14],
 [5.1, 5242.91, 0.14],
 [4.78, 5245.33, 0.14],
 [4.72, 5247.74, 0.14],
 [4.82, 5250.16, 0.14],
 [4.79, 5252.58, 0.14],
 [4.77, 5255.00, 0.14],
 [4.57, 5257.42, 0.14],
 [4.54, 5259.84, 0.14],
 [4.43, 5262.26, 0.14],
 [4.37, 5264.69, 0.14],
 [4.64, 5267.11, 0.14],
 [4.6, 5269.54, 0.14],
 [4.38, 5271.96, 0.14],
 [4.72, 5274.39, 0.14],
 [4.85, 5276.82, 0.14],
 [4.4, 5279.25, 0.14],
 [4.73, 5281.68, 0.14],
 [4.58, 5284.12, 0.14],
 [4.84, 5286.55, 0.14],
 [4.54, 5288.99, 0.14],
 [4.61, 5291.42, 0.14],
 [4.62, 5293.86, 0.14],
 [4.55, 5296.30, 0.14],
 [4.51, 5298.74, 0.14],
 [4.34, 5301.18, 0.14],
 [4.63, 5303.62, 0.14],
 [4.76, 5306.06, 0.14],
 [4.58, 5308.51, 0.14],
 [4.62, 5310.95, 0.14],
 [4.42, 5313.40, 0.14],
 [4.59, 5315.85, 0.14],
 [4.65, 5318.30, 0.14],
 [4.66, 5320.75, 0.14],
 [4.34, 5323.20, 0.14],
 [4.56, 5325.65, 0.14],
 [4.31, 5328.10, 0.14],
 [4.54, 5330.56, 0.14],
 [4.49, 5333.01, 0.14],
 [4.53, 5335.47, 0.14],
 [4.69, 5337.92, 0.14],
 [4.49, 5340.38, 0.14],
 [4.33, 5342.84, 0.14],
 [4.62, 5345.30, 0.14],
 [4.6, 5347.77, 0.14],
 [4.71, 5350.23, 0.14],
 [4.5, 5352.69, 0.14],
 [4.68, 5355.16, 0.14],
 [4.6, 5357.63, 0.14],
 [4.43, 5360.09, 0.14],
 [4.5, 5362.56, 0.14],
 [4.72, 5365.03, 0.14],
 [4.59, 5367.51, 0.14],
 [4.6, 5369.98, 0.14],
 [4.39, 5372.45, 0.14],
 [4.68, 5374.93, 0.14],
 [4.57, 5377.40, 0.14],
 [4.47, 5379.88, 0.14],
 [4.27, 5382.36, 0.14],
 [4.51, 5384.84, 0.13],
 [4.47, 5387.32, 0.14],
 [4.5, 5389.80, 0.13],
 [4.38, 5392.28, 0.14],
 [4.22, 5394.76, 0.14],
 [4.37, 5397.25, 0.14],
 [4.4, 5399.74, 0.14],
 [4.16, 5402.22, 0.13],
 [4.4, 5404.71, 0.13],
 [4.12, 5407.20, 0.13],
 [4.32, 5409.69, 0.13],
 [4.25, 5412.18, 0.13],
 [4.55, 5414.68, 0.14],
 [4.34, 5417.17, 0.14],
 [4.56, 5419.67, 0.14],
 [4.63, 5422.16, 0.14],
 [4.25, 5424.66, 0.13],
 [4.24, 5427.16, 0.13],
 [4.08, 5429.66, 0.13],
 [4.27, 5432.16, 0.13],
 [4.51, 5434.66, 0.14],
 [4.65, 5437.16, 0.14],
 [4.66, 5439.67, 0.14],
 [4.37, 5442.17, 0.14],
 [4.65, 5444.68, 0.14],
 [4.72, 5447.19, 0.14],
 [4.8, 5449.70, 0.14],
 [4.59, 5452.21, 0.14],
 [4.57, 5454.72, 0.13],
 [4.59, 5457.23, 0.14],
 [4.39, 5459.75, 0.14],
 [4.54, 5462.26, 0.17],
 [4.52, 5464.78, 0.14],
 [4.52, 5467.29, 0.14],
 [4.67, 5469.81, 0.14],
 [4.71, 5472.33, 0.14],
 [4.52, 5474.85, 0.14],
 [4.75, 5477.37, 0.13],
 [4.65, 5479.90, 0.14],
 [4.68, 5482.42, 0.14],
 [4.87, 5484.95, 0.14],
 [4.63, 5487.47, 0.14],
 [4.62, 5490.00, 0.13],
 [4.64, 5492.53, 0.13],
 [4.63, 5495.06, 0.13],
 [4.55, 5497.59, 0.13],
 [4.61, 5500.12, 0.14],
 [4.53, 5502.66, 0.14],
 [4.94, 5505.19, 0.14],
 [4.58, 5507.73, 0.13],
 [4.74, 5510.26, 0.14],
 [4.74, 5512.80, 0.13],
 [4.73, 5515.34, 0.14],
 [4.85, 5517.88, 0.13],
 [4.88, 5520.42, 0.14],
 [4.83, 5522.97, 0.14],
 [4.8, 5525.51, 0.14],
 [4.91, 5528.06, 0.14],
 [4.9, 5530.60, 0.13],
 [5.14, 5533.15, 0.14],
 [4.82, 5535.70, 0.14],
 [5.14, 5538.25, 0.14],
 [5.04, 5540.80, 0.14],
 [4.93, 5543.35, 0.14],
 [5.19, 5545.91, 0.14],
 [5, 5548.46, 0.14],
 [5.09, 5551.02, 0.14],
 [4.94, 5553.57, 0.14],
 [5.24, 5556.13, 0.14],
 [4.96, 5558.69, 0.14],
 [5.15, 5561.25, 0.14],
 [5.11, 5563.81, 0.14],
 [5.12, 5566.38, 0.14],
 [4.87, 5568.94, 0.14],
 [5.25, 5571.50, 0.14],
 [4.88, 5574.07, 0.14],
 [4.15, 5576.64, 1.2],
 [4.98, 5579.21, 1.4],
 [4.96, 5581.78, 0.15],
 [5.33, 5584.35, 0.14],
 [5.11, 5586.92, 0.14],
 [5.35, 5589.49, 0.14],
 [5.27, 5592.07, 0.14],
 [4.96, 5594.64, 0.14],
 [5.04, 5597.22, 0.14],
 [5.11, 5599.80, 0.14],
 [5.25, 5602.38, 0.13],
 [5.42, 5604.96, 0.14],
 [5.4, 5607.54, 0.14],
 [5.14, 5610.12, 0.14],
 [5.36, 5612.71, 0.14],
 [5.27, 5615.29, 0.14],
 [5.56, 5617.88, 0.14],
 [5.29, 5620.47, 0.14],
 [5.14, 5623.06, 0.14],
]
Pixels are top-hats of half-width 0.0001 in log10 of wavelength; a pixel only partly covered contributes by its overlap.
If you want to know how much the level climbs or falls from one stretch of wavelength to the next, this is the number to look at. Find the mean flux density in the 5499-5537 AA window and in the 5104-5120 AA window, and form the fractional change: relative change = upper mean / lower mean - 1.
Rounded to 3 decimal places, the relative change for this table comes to -0.026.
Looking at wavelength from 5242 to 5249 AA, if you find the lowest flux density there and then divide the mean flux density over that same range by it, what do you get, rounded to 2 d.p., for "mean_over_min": 1.03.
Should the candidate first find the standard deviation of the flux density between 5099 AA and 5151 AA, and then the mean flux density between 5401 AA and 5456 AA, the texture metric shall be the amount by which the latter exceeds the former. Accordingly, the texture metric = 4.3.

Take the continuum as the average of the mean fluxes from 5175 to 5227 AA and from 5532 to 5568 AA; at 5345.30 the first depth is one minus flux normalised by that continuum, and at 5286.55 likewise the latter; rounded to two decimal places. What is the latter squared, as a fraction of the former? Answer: 0.01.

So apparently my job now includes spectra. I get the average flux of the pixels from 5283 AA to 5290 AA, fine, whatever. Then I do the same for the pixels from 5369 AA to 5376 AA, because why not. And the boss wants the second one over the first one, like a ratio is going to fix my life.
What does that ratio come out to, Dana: 0.98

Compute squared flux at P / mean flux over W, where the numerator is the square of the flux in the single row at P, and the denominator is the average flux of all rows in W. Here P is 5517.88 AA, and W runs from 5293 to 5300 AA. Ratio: 5.16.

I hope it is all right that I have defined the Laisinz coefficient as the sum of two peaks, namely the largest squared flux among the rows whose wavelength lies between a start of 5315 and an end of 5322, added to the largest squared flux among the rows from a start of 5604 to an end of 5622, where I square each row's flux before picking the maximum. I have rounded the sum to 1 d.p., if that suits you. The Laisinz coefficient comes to 52.6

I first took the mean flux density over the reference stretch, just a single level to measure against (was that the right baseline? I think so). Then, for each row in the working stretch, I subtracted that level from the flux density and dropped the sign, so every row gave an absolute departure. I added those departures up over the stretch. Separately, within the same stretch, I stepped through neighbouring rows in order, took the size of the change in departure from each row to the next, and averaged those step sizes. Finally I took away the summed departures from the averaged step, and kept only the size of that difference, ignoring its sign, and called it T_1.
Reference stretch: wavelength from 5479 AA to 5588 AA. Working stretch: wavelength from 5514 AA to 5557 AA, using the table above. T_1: 2.1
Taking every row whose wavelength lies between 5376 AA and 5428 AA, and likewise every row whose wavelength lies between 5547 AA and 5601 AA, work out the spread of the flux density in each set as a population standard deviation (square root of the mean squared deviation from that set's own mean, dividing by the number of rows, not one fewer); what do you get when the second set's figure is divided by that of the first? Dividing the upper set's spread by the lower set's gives 1.7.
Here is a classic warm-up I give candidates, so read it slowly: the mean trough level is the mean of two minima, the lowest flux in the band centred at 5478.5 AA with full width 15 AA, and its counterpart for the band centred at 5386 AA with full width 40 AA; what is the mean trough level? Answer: 4.34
